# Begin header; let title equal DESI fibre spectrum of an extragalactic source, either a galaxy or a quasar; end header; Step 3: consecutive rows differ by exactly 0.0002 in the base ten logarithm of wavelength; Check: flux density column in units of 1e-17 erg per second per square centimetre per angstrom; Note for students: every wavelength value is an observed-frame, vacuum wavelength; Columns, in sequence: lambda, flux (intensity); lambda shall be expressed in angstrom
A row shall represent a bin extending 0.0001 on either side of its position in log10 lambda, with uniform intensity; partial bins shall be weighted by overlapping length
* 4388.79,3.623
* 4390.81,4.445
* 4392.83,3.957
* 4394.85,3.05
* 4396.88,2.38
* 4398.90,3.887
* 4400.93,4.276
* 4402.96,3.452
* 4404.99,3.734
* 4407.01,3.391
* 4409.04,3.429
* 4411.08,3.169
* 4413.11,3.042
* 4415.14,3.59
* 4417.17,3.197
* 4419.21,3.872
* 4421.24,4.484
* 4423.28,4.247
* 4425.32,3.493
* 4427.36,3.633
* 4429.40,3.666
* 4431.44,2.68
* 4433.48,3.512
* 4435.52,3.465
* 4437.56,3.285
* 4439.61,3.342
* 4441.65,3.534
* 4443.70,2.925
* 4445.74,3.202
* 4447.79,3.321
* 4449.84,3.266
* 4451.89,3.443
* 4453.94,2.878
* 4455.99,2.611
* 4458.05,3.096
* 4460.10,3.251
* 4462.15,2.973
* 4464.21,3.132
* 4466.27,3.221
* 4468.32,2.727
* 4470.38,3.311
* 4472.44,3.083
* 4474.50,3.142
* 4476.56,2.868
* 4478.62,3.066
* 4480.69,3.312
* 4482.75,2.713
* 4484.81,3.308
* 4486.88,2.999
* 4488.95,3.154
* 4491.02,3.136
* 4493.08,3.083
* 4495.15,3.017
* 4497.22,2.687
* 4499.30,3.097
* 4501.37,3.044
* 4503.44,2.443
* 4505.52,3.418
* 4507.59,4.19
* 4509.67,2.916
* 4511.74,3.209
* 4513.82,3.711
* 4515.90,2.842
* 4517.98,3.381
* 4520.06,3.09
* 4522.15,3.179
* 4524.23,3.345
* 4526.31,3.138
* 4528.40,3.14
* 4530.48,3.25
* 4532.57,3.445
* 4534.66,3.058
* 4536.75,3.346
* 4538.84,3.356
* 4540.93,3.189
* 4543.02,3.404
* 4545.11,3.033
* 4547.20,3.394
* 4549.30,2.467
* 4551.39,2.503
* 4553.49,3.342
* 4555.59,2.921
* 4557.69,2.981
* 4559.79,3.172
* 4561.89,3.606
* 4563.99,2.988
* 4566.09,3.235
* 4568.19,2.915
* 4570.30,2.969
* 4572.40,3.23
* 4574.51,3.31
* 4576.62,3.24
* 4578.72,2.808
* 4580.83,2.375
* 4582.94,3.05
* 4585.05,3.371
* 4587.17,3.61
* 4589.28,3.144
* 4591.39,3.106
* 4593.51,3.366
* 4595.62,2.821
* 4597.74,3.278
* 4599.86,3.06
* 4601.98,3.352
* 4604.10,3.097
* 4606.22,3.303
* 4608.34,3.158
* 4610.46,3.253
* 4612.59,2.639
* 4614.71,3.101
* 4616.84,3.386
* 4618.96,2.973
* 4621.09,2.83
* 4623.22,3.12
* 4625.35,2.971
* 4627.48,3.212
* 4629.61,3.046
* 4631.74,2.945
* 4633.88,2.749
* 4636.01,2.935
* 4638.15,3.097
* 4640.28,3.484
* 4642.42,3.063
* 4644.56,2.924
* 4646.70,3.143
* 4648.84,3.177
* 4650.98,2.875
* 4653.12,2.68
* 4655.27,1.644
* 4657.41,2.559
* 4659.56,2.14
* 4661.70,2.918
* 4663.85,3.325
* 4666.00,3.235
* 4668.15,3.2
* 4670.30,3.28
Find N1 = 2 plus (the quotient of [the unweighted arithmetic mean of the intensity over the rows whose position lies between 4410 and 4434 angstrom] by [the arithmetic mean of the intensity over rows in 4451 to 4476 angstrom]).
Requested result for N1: 3.16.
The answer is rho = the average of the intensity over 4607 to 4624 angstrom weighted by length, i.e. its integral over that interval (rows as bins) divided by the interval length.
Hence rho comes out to 3.061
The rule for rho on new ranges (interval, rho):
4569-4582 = 2.988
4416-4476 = 3.306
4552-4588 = 3.114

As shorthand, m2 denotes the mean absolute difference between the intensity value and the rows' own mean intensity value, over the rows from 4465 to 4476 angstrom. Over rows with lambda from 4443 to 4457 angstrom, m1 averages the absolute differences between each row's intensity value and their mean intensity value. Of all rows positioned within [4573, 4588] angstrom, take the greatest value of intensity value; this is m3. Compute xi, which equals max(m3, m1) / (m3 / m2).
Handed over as 0.15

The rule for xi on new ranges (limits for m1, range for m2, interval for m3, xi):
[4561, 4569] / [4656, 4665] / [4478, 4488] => 0.39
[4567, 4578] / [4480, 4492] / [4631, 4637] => 0.17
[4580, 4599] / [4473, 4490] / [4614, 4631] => 0.16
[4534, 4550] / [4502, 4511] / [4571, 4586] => 0.56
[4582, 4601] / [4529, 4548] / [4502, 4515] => 0.13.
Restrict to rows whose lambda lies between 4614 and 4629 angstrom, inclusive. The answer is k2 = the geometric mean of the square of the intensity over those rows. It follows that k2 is 9.5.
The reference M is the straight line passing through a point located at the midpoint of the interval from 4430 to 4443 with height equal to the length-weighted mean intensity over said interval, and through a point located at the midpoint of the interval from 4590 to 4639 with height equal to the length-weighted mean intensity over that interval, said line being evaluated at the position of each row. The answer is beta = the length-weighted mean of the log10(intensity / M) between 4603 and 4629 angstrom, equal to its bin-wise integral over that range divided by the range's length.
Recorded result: 0.001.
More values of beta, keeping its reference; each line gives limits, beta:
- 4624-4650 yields 0.001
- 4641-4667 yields -0.039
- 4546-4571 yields -0.018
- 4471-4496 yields -0.024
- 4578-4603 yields -0.001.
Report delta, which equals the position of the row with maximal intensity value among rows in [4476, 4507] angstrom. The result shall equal 4505.52 angstrom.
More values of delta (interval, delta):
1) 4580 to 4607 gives 4587.17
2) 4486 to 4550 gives 4507.59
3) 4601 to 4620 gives 4616.84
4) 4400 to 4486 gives 4421.24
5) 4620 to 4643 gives 4640.28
